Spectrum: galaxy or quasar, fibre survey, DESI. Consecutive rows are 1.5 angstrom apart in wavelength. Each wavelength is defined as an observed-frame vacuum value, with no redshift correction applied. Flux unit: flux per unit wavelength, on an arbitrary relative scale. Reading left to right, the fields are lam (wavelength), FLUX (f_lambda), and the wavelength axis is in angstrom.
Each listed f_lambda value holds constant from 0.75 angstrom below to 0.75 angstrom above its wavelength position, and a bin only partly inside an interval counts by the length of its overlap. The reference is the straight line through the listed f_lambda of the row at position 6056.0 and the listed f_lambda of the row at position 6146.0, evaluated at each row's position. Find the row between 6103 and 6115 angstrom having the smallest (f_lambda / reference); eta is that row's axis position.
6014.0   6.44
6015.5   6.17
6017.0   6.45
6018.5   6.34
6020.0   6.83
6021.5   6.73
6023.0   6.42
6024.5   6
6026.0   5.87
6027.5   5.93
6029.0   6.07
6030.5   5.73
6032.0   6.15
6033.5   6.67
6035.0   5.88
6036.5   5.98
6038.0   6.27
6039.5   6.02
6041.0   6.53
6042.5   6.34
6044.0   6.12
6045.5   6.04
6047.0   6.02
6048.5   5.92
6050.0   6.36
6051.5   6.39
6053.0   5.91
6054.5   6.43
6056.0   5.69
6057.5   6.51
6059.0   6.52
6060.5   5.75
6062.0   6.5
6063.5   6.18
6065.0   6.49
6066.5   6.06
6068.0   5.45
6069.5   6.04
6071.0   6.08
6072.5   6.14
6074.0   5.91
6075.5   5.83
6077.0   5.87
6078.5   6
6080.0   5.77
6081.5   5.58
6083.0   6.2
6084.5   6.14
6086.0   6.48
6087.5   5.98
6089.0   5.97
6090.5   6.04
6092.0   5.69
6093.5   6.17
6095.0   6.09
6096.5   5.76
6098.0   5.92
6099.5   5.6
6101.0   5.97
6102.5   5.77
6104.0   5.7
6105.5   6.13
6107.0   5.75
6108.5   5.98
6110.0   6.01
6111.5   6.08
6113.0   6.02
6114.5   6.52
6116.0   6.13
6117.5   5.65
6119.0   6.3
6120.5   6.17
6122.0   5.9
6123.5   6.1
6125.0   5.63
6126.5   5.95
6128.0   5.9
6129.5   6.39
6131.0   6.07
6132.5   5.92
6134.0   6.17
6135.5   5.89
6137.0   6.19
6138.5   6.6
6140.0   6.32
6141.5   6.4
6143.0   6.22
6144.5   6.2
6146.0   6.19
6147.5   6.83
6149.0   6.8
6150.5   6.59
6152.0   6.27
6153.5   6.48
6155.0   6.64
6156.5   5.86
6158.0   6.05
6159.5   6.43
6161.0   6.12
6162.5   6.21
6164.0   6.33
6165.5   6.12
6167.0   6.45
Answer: 6104.0 angstrom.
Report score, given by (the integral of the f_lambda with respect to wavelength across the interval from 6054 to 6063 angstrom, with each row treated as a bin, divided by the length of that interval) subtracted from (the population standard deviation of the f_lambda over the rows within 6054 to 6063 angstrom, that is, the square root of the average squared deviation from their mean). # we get -5.86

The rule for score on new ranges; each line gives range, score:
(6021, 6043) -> -5.87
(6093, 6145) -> -5.80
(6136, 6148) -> -6.13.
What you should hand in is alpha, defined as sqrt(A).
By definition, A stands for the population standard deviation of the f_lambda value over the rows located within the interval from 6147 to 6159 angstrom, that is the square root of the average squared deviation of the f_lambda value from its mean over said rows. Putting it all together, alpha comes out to 0.57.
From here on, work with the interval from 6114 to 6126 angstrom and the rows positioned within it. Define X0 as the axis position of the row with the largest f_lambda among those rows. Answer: 6114.5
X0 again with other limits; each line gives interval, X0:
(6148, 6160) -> 6149.0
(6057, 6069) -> 6059.0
